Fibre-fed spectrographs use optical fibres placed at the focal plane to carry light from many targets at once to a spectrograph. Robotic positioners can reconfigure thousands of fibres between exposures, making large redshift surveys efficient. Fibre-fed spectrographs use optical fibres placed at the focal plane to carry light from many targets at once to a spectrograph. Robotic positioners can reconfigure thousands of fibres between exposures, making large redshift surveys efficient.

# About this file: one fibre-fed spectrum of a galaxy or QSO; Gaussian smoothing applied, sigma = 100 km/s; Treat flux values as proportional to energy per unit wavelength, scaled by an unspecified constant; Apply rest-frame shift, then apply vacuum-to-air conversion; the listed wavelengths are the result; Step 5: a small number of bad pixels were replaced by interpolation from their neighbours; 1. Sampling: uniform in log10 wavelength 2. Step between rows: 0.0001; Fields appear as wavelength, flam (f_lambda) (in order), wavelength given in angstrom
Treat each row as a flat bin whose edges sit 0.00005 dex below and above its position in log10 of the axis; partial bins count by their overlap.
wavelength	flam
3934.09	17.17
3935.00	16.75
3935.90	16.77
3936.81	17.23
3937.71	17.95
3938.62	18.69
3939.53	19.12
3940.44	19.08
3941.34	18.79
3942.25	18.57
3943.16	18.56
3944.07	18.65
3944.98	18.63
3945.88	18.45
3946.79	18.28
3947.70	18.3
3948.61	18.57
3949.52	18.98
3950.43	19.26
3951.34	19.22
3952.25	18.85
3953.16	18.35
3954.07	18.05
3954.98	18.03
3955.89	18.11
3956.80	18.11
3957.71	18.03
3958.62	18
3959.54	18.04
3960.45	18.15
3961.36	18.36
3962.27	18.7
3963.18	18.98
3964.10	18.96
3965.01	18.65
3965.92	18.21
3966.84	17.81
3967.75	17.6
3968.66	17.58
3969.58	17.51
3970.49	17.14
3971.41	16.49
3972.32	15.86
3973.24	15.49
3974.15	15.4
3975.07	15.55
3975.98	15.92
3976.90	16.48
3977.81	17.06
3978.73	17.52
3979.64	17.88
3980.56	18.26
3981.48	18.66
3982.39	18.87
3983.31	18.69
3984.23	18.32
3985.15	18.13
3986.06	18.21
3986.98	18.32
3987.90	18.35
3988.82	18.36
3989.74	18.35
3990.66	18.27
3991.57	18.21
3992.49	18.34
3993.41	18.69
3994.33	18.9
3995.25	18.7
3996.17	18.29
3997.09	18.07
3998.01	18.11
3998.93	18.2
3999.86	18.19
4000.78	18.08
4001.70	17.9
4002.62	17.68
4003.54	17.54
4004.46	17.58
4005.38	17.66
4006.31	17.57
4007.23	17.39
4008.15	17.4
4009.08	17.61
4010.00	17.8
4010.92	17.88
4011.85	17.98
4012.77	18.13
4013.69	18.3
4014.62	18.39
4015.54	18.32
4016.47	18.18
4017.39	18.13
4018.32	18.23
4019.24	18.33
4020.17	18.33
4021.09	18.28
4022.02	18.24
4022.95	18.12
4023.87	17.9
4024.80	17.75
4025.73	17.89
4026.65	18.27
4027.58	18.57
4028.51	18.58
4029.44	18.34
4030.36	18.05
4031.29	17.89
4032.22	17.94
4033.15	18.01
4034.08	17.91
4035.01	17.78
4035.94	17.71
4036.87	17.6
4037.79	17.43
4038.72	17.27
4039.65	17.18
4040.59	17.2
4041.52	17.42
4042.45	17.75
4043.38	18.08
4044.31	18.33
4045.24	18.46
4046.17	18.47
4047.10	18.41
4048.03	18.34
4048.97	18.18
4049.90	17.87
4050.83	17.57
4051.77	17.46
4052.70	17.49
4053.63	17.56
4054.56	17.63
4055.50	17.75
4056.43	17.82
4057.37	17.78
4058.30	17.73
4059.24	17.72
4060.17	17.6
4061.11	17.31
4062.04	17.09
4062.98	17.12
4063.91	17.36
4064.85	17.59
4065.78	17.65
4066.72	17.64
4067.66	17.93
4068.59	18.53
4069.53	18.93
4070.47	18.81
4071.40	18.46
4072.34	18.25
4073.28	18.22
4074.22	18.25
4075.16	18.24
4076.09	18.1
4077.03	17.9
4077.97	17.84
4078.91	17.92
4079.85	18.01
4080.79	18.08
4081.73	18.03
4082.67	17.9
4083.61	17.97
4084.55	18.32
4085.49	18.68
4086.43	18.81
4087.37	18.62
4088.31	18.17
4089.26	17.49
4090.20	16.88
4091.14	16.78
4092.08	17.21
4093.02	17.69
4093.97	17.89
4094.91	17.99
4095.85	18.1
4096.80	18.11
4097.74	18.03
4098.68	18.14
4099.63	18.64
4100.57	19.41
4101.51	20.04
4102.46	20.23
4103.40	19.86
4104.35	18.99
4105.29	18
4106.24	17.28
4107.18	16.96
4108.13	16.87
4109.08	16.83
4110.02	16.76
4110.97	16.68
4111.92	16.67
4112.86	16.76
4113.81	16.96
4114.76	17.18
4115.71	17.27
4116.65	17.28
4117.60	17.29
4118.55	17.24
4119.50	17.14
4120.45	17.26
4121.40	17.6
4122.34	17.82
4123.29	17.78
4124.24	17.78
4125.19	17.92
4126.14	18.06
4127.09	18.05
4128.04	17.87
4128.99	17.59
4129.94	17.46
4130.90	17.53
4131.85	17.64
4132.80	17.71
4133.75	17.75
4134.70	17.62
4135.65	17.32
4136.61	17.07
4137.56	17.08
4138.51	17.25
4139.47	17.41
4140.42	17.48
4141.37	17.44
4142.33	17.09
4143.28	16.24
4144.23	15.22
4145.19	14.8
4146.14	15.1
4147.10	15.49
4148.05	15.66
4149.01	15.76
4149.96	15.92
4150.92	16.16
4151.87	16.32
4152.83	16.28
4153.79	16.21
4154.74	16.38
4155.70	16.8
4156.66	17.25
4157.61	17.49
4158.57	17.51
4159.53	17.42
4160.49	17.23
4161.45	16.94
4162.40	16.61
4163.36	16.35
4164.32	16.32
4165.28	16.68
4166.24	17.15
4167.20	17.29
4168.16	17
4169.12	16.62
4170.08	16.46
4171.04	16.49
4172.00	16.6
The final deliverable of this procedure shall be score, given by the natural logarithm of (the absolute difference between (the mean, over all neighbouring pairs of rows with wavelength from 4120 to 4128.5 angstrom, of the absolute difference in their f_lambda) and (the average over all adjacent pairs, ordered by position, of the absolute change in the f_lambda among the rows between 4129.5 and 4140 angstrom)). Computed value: -5.9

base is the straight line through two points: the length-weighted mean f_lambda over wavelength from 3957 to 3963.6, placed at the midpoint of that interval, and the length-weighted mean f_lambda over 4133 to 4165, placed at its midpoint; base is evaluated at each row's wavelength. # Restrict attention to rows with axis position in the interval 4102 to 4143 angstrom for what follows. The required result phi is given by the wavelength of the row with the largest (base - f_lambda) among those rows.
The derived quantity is 4111.92 angstrom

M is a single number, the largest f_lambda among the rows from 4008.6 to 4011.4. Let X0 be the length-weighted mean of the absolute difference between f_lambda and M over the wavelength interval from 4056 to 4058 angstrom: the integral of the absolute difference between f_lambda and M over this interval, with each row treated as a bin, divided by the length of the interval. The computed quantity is 0.1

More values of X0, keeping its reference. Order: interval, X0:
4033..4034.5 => 0.1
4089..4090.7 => 0.7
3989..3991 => 0.4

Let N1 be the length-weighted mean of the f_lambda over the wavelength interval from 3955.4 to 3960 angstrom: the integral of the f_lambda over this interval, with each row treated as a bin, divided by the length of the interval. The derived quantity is 18.0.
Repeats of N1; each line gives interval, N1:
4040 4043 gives 17.4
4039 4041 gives 17.1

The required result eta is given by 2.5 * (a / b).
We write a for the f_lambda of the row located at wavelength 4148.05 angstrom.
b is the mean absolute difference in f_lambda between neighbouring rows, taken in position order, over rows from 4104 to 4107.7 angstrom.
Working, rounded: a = 15.66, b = 0.68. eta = 58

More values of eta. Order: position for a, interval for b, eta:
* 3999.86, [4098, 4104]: 92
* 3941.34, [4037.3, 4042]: 383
